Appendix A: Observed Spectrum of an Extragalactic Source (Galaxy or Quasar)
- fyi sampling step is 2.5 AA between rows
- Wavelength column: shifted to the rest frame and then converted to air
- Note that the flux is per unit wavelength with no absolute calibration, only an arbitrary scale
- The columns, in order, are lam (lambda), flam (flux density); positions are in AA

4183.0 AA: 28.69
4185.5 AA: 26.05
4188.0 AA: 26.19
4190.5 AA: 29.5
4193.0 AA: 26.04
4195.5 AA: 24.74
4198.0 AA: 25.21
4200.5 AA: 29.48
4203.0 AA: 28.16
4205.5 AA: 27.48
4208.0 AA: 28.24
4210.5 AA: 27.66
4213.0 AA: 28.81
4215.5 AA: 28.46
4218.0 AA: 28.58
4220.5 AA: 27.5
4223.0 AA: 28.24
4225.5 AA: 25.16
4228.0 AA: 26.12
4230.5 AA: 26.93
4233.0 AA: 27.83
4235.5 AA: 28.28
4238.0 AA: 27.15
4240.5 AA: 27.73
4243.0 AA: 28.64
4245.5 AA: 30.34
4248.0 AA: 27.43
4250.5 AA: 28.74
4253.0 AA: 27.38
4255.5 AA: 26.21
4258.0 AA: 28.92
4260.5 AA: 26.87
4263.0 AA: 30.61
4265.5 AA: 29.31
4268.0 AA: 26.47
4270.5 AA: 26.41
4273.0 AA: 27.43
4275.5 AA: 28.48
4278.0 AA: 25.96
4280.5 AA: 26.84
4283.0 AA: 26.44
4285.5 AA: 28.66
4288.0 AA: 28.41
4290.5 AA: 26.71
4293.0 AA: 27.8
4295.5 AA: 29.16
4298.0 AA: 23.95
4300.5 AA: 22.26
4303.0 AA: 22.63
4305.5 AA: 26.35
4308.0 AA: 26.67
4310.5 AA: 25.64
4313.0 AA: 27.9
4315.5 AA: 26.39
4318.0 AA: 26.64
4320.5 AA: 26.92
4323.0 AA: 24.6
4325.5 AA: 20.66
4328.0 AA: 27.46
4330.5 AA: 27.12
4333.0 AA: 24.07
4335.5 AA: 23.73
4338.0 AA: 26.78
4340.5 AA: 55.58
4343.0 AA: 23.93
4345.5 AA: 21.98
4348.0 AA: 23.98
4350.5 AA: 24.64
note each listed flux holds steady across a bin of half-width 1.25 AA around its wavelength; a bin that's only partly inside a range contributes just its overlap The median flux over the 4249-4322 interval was 26.8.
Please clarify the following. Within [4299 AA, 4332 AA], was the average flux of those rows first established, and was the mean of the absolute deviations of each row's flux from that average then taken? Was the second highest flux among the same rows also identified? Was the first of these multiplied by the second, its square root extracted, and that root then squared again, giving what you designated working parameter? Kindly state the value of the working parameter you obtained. 50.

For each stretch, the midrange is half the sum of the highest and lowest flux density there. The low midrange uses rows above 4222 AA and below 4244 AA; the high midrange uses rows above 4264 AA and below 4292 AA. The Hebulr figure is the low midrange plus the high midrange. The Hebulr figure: 54.5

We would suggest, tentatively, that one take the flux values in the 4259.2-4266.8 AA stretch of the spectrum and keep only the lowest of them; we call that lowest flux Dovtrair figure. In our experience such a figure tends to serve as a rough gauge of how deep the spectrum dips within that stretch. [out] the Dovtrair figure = 26.87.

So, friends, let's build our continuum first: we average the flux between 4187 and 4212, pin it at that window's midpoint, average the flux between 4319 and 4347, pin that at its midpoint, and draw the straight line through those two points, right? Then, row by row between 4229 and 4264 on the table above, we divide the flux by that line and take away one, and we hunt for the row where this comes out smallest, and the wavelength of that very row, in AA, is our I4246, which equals 4255.5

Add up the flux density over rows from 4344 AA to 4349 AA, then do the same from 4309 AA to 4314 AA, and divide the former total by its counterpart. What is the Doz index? 0.86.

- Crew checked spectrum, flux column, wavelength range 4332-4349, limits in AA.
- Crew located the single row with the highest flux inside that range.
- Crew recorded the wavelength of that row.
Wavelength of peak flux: 4340.5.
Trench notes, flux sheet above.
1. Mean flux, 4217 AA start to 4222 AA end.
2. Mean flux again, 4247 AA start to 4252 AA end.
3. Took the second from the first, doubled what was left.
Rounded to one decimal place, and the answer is -0.1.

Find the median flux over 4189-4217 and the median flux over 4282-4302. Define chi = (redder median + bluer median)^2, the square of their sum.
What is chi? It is 3071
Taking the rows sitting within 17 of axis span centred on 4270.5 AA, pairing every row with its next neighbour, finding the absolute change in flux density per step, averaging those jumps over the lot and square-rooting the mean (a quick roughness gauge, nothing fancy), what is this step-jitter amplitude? 1.21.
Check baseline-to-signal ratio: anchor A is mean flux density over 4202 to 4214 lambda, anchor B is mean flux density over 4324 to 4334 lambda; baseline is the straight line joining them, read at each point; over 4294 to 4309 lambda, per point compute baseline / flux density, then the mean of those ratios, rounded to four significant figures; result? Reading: 1.025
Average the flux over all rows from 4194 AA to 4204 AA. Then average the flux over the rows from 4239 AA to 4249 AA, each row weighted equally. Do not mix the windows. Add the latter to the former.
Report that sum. 55.4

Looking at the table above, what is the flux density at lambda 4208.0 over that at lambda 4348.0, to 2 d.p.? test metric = 1.18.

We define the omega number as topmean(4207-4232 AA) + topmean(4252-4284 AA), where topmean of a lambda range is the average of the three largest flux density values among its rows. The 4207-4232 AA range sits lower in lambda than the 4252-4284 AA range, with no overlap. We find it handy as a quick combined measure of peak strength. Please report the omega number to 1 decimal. 58.2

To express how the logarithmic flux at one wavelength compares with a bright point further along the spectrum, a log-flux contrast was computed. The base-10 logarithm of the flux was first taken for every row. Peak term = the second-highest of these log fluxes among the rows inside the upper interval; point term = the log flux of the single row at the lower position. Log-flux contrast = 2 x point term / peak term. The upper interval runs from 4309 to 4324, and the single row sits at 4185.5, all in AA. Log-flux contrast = 1.98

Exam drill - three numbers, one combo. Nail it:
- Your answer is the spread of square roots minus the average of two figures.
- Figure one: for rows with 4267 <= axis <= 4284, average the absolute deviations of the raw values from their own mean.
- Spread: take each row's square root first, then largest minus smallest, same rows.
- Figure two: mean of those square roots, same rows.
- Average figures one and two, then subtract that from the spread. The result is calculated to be -2.66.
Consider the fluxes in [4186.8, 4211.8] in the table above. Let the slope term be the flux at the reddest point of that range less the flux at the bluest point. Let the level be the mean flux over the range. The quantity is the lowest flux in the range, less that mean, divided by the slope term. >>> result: -1.7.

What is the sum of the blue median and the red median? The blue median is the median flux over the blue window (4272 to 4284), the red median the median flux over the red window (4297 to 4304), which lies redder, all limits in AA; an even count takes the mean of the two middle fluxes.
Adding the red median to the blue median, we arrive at 49.5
